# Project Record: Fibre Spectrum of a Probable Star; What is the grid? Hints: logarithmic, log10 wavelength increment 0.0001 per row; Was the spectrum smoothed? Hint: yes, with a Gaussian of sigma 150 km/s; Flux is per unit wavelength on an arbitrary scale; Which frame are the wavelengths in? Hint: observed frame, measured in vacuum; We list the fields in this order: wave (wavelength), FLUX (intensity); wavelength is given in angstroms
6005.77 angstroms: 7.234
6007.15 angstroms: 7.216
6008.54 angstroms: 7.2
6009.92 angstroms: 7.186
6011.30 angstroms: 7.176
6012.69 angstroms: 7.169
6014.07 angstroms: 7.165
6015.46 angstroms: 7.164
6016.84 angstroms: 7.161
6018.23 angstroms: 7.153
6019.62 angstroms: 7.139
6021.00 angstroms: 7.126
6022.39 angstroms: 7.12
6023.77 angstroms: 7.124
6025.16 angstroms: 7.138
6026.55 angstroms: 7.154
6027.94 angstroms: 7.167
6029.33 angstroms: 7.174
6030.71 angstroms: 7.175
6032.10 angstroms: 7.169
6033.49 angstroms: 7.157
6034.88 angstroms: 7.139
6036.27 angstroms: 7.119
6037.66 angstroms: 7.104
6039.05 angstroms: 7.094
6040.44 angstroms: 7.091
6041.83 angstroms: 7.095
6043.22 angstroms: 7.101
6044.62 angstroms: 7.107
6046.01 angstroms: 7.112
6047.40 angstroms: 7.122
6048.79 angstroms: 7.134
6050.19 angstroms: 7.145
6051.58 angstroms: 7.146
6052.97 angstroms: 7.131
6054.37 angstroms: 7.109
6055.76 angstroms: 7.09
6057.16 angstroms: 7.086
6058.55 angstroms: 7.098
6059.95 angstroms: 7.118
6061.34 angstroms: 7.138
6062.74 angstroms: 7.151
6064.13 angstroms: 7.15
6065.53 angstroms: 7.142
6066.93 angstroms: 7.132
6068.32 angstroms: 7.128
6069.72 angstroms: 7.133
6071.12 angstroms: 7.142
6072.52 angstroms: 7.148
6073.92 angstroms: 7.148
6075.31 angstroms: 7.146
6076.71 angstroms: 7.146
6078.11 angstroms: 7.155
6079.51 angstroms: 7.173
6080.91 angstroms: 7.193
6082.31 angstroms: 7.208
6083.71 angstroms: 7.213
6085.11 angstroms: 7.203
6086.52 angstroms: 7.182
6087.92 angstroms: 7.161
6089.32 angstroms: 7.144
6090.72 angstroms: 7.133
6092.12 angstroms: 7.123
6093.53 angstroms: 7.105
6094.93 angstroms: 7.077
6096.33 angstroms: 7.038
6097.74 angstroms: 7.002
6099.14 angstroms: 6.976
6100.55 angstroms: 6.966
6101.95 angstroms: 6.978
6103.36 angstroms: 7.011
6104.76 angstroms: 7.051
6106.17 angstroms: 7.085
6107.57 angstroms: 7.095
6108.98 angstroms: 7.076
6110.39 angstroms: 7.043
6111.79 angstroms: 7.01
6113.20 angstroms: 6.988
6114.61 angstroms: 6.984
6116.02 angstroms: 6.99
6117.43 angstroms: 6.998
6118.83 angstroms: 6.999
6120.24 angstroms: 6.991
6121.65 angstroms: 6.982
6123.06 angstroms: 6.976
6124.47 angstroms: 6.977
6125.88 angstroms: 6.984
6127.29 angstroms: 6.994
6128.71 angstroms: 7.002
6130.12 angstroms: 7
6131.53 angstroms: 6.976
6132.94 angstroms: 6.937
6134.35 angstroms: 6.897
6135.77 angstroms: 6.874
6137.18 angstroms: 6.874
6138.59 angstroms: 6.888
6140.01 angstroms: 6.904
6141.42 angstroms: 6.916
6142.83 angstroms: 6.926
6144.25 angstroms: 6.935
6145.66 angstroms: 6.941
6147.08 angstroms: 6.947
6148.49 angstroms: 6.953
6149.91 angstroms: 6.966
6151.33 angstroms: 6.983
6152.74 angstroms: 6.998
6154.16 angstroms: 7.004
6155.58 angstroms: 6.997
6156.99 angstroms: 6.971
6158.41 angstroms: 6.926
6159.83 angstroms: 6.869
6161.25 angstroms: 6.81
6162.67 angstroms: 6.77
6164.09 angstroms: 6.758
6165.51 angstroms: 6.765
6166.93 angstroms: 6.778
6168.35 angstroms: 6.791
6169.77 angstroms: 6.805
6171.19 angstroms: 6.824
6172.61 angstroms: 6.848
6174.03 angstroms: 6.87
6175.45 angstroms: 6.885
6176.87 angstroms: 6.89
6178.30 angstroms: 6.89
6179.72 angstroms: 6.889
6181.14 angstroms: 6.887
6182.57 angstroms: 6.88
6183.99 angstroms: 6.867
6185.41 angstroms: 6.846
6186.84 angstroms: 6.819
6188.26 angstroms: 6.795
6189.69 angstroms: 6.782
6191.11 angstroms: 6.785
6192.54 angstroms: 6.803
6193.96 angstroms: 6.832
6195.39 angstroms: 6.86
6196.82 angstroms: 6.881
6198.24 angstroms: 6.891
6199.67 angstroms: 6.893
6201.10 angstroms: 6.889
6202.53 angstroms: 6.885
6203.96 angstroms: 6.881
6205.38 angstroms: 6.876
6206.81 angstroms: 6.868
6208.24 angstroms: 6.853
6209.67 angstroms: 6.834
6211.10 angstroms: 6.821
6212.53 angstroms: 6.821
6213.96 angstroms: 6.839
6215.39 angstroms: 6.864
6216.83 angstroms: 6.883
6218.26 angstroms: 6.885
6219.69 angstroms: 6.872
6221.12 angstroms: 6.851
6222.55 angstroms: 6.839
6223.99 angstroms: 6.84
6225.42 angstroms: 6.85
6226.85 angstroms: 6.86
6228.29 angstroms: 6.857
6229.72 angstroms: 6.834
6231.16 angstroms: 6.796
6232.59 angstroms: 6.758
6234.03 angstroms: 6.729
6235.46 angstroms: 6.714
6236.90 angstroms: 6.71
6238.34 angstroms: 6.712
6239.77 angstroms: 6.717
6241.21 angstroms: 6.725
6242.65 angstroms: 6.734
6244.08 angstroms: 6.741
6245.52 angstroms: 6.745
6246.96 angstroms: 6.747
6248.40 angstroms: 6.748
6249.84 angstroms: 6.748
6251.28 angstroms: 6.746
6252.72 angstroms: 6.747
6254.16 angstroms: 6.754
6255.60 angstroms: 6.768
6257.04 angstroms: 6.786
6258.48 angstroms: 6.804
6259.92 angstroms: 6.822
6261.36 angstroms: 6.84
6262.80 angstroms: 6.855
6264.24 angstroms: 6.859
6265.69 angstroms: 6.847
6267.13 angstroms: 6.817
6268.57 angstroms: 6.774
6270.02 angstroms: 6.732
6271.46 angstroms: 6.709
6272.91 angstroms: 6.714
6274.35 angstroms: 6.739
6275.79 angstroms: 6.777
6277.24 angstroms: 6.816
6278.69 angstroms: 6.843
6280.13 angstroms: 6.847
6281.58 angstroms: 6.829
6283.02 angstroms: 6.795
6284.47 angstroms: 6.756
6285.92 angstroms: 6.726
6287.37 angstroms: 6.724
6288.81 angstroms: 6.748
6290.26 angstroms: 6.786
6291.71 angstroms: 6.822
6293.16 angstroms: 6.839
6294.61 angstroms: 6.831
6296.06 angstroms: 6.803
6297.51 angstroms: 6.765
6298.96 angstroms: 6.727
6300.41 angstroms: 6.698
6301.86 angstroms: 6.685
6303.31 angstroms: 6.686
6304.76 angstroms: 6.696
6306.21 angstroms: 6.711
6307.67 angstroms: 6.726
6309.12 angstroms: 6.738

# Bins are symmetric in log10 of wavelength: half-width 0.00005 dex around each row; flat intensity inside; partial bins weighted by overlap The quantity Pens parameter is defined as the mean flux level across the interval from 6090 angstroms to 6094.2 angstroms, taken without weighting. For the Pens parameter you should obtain 7.12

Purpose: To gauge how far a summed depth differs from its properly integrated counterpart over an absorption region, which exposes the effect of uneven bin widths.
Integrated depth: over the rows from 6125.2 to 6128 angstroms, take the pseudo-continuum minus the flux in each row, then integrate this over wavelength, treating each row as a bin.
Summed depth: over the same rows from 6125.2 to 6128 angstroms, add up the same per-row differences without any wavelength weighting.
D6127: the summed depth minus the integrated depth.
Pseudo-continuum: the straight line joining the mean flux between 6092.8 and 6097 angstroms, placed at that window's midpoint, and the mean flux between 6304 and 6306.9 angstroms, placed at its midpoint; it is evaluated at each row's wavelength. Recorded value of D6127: -0.02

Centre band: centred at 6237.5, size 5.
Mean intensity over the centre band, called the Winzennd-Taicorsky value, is 6.71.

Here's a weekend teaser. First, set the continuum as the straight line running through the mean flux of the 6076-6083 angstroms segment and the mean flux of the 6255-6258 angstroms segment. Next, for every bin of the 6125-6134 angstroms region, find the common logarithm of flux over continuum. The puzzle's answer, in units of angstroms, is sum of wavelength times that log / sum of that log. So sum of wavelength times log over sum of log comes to 6129.7 angstroms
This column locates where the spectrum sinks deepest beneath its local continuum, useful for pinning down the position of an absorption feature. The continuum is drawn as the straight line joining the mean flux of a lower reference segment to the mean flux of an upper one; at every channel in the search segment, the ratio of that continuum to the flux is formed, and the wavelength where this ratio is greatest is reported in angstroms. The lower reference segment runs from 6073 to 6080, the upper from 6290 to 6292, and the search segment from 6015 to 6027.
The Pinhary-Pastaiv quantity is 6022.39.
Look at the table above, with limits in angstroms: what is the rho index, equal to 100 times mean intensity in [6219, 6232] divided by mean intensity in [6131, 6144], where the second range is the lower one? 99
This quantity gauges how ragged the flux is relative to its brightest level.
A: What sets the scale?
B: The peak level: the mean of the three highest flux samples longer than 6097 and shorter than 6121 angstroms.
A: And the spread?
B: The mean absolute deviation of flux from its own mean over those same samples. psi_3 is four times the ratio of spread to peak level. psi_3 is 0.018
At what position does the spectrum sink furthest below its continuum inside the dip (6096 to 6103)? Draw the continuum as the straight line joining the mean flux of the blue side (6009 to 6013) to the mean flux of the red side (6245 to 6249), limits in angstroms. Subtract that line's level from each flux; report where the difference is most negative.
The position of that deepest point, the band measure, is 6100.55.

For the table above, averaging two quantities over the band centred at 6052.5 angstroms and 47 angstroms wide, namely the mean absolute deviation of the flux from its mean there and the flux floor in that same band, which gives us 3.55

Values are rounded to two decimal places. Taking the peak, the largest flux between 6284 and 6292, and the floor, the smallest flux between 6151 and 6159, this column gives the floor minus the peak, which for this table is 0.10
